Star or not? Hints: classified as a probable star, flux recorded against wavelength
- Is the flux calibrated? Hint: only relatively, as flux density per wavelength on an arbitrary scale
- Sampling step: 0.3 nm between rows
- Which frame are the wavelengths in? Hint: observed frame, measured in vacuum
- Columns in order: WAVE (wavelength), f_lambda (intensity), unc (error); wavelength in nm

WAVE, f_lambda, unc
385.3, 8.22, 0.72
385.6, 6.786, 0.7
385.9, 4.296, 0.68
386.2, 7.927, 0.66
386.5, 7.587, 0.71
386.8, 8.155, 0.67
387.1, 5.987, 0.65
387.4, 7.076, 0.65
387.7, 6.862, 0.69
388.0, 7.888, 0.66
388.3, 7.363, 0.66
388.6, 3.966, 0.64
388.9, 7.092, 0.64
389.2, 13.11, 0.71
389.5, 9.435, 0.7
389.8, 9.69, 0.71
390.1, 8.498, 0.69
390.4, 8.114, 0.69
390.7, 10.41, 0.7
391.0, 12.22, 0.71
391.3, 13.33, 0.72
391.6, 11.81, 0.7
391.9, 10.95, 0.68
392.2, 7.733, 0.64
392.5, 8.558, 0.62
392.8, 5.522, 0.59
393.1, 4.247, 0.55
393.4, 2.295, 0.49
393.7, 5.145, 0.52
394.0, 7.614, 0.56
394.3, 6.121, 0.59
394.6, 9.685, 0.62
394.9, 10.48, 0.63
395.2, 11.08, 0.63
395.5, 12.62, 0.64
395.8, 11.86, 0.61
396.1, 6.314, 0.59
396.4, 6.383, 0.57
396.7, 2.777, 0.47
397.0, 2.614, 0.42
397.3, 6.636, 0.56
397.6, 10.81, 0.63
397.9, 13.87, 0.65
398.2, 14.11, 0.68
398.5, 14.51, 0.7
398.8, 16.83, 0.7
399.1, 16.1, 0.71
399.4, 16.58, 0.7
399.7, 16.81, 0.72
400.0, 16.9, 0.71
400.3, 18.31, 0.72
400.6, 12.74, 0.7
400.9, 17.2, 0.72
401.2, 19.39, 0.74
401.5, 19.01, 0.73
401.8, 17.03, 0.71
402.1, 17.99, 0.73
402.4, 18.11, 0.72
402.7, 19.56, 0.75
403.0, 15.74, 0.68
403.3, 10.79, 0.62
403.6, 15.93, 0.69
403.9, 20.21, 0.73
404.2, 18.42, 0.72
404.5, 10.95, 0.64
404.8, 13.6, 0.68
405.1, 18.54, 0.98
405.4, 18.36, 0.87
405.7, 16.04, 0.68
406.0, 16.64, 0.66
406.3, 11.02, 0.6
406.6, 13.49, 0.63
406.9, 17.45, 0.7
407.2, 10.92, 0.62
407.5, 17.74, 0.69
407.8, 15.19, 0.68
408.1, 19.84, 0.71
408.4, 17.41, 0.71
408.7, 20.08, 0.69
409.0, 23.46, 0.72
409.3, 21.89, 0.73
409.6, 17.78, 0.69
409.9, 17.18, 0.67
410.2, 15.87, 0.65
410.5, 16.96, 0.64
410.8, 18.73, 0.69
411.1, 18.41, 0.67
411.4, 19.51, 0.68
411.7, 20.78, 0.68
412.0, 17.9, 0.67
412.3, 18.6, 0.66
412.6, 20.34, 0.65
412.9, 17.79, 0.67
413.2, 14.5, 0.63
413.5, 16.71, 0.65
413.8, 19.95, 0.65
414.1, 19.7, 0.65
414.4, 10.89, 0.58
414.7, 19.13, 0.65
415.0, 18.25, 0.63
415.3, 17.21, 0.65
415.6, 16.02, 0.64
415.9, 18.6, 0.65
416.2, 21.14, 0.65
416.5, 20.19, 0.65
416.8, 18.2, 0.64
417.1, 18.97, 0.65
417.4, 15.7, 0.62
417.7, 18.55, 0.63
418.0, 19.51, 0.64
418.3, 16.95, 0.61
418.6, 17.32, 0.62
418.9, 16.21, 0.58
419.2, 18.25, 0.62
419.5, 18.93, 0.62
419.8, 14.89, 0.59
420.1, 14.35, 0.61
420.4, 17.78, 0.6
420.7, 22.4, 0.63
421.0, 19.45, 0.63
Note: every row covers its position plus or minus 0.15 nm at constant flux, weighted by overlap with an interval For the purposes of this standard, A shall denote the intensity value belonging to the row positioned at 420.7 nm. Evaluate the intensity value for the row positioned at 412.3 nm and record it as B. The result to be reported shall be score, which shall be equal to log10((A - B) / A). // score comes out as -0.8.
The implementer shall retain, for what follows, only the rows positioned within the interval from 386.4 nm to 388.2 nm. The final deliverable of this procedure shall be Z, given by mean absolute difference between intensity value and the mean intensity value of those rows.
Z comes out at 0.6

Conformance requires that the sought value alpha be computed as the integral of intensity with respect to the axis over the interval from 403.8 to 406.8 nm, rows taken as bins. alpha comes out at 47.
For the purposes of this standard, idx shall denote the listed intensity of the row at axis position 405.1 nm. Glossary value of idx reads 18.54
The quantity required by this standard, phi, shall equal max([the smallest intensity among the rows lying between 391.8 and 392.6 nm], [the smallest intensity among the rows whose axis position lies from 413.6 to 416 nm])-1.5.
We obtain 9.4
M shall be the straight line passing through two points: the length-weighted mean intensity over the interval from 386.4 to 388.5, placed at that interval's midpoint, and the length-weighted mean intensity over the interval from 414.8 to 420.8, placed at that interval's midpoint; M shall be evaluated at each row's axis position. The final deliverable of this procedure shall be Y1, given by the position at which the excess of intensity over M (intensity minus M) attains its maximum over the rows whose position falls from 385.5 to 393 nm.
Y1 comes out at 389.2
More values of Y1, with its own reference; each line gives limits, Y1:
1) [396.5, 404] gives 401.2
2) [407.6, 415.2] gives 409.0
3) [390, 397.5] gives 391.3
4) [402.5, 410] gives 409.0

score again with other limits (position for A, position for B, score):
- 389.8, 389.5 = -1.6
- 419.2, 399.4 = -1.0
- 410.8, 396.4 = -0.2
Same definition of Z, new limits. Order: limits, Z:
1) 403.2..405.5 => 3.1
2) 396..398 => 3.0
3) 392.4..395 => 2.2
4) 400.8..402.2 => 0.9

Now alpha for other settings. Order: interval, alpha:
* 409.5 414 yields 81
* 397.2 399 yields 24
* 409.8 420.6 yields 192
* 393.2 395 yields 12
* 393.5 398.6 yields 45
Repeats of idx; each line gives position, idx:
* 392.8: 5.522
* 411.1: 18.41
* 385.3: 8.22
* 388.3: 7.363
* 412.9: 17.79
